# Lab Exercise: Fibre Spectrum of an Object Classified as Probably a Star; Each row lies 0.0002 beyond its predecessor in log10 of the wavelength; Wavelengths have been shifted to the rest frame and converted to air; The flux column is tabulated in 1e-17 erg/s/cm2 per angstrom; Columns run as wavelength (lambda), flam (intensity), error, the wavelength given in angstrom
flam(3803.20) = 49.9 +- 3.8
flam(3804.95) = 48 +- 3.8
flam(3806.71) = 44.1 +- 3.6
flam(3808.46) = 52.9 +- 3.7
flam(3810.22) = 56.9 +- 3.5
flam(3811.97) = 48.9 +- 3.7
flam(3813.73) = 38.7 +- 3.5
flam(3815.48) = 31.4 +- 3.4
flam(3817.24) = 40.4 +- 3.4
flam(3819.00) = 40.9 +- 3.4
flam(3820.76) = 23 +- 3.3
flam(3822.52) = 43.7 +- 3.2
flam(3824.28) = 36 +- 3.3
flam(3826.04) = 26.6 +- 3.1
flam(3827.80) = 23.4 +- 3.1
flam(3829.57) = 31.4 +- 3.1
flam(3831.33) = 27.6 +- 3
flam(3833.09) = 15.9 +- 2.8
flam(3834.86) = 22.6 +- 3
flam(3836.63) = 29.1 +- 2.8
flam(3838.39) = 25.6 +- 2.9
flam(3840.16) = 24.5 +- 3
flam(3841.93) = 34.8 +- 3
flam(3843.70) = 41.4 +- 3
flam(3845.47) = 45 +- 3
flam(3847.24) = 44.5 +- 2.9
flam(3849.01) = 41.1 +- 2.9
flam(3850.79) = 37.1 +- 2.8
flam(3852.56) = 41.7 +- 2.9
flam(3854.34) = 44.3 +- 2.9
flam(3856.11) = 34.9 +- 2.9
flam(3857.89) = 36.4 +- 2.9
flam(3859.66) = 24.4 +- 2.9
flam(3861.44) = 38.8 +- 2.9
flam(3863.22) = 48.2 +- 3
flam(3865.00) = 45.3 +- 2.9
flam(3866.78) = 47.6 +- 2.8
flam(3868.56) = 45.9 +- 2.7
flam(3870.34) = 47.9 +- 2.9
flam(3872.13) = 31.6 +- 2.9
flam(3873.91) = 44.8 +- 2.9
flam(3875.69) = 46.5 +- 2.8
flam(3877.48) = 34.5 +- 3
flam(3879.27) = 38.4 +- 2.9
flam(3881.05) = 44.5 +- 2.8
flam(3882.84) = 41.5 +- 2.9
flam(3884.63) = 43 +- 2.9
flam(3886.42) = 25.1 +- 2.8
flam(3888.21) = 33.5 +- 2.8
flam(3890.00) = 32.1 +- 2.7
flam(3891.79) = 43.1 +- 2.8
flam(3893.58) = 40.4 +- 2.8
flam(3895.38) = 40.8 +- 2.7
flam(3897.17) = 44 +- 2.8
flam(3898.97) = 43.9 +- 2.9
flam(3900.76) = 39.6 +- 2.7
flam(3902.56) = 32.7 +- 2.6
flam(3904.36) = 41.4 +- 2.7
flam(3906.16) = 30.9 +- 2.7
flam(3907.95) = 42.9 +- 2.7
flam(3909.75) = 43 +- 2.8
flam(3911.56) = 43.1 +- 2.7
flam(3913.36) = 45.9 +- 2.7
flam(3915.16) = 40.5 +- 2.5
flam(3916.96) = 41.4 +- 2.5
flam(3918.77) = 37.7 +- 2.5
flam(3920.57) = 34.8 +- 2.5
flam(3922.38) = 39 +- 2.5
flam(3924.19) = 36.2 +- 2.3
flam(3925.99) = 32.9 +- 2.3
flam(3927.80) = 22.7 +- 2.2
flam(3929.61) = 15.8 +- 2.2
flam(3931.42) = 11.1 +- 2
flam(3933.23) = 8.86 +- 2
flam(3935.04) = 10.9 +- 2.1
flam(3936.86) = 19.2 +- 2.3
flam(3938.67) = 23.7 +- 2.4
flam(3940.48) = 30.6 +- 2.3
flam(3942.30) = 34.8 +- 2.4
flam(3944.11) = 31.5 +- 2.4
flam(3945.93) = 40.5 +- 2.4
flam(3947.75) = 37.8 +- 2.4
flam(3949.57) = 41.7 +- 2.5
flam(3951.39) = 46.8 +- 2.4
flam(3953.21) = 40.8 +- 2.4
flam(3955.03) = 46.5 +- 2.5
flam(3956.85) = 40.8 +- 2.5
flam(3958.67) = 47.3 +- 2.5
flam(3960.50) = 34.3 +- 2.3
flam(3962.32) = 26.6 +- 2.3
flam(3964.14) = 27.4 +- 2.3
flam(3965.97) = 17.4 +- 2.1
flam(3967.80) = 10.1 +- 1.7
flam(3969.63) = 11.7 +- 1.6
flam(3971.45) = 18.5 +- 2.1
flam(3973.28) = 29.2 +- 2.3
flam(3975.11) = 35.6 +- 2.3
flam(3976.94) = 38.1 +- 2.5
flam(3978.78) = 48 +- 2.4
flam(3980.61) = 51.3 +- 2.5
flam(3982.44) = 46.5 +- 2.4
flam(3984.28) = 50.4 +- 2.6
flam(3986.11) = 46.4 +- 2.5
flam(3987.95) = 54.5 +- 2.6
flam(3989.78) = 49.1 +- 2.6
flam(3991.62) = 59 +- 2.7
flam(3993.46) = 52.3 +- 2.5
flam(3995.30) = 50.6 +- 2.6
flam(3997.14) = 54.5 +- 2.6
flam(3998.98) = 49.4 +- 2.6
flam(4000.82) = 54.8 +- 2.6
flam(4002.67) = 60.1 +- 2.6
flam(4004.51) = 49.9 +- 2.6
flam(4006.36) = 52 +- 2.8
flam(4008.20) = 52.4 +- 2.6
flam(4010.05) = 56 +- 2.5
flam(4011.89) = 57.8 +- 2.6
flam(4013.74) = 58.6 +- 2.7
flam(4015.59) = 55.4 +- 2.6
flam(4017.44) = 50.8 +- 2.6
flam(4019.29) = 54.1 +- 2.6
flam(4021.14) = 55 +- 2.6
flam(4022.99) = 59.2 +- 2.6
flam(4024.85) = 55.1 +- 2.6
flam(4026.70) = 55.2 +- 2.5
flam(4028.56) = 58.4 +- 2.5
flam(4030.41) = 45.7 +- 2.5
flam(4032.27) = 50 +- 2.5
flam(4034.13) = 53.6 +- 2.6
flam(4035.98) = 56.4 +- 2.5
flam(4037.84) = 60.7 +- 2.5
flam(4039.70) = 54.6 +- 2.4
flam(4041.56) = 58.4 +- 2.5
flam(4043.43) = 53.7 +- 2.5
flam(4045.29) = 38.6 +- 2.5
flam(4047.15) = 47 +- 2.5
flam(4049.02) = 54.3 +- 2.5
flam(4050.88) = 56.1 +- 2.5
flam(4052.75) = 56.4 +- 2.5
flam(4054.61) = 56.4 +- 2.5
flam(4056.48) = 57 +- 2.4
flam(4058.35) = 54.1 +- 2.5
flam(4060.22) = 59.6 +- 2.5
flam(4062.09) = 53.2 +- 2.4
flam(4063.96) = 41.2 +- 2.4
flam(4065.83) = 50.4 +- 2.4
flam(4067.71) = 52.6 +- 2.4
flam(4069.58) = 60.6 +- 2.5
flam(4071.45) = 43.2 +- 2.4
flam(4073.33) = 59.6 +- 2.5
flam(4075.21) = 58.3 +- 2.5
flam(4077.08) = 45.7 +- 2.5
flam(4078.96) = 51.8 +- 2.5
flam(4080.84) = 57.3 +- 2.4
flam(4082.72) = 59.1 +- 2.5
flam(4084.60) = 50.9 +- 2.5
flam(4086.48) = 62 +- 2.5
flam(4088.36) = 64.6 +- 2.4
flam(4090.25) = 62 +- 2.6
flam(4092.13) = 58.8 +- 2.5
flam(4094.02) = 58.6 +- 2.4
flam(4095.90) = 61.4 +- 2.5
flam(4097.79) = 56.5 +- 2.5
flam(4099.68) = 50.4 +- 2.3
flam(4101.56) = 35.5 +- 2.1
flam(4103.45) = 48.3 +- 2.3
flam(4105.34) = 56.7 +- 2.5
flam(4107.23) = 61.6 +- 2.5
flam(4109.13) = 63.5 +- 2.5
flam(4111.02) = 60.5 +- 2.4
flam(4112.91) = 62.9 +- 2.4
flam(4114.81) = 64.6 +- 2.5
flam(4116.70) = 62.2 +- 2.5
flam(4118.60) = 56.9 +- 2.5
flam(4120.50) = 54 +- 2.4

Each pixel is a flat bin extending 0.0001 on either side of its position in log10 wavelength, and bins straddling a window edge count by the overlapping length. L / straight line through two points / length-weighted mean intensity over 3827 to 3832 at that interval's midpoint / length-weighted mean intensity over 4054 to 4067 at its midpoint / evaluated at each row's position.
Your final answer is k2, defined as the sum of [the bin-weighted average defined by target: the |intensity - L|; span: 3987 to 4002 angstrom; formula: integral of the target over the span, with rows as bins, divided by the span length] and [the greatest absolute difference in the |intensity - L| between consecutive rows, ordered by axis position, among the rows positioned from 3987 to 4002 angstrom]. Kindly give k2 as 17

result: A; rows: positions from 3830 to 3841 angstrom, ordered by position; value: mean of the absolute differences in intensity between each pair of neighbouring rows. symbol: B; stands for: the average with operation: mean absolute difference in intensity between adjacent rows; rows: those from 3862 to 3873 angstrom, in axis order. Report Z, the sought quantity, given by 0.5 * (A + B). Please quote 5.5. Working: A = 5.9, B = 5.0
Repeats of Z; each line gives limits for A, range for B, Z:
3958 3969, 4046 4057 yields 4.9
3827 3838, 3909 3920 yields 5.0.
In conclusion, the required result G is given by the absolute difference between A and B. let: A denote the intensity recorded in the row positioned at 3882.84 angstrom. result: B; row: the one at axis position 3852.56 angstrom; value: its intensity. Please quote 0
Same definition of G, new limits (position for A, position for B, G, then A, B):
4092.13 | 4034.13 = 5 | 58.8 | 53.6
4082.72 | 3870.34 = 11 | 59.1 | 47.9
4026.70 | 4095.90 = 6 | 55.2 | 61.4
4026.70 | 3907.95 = 12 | 55.2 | 42.9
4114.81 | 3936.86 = 45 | 64.6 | 19.2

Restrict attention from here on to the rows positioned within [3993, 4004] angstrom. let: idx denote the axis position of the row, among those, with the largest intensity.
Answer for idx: 4002.67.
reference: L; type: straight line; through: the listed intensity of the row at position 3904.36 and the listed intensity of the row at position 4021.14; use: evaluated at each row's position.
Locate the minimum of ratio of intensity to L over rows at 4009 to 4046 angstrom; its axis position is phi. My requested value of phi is 4045.29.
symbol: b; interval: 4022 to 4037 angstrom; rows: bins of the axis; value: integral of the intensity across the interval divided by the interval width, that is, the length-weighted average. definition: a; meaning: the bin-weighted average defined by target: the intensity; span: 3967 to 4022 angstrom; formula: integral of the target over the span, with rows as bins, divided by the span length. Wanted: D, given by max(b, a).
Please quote 54.2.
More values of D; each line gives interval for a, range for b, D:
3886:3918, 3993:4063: 54.2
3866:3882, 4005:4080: 53.7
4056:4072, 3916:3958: 52.5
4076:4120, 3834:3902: 57.0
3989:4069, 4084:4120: 57.8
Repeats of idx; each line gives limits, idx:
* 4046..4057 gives 4056.48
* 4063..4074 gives 4069.58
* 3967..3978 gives 3976.94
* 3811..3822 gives 3811.97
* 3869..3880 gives 3870.34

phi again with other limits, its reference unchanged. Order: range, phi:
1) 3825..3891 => 3833.09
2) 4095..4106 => 4101.56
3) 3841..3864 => 3859.66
